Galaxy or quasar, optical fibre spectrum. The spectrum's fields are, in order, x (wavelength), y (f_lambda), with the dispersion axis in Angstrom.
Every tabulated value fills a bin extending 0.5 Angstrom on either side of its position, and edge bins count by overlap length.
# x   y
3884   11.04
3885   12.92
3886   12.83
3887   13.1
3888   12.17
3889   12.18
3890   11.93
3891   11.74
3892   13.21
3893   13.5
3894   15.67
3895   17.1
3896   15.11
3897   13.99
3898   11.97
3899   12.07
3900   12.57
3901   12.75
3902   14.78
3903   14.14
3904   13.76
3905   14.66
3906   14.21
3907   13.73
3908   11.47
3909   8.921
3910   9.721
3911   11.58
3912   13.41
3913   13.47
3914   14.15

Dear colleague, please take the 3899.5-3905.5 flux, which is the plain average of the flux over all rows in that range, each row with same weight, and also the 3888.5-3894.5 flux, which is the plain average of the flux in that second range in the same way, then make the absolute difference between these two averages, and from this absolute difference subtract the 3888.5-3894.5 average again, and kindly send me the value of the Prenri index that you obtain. -12.3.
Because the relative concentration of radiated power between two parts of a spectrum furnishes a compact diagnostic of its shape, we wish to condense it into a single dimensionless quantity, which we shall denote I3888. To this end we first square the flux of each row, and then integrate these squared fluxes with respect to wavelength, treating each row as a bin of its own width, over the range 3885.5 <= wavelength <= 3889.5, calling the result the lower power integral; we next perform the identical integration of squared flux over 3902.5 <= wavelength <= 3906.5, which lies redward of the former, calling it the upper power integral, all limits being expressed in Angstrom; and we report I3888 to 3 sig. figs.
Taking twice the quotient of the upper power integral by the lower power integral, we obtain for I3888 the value 2.55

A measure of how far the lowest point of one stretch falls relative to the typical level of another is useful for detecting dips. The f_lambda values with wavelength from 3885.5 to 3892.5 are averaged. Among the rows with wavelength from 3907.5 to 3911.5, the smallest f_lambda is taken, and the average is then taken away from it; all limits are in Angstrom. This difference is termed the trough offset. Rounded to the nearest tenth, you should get -3.5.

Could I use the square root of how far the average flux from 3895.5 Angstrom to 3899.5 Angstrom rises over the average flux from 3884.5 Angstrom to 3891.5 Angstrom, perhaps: 0.94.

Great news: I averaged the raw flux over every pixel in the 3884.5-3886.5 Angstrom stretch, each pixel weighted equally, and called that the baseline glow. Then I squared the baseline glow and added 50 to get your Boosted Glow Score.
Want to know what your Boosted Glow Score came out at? 216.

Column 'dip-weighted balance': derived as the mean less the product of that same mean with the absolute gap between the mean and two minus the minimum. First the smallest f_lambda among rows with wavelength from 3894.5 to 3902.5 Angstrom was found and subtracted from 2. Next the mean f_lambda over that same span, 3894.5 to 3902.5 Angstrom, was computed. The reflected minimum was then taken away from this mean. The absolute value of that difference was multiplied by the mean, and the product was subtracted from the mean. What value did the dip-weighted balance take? -314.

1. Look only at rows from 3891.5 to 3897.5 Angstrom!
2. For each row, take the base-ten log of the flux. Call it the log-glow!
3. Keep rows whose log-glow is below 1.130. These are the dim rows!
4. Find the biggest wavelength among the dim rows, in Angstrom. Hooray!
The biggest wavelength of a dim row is 3892 Angstrom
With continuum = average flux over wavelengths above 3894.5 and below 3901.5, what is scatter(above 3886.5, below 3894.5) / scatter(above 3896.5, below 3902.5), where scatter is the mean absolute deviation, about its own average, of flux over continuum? 1.0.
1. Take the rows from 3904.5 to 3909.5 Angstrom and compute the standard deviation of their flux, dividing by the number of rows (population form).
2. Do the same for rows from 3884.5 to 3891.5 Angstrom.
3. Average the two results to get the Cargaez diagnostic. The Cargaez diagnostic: 1.32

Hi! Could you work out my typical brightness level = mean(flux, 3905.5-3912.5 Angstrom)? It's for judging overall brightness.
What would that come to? 11.9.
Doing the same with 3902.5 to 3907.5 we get 14.1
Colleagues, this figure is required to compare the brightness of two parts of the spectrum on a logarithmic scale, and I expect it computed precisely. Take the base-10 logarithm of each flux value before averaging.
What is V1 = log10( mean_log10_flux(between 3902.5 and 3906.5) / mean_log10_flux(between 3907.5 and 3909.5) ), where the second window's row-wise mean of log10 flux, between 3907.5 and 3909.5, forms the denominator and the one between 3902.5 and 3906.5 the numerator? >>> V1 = 0.059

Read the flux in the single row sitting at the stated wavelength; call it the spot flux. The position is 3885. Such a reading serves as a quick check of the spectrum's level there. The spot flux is 12.92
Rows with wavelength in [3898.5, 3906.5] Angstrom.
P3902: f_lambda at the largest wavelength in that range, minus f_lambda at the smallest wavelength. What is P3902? 2.1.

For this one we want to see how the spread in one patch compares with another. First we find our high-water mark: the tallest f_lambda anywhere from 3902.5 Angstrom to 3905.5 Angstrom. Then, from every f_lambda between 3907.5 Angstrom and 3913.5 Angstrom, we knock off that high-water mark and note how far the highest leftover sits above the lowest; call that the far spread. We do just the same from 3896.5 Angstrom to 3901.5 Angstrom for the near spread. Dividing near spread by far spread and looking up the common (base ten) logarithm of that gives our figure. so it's -0.4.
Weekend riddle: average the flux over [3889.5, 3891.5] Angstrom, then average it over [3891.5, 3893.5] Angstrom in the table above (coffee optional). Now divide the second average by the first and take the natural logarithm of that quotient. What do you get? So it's 0.12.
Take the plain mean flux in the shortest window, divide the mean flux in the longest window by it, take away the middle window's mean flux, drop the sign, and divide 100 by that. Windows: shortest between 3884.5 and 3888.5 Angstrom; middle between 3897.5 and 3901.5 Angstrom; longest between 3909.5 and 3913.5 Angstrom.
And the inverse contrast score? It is 8.78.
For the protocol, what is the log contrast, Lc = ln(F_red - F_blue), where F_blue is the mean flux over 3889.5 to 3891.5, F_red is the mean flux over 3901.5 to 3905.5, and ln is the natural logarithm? 0.9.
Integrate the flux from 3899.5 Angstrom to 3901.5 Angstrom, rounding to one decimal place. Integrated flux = 25.3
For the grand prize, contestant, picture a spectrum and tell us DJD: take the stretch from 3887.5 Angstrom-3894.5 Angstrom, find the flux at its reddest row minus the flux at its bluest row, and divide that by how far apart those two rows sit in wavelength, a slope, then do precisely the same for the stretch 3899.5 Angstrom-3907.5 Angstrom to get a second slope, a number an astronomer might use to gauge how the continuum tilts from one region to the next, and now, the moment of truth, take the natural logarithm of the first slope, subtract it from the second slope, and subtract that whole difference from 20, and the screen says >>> 19.3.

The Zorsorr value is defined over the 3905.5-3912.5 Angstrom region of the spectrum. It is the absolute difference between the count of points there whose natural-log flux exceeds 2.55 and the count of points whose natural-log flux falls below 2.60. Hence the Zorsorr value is 2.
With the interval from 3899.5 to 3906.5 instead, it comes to 3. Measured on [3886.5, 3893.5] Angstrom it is 3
